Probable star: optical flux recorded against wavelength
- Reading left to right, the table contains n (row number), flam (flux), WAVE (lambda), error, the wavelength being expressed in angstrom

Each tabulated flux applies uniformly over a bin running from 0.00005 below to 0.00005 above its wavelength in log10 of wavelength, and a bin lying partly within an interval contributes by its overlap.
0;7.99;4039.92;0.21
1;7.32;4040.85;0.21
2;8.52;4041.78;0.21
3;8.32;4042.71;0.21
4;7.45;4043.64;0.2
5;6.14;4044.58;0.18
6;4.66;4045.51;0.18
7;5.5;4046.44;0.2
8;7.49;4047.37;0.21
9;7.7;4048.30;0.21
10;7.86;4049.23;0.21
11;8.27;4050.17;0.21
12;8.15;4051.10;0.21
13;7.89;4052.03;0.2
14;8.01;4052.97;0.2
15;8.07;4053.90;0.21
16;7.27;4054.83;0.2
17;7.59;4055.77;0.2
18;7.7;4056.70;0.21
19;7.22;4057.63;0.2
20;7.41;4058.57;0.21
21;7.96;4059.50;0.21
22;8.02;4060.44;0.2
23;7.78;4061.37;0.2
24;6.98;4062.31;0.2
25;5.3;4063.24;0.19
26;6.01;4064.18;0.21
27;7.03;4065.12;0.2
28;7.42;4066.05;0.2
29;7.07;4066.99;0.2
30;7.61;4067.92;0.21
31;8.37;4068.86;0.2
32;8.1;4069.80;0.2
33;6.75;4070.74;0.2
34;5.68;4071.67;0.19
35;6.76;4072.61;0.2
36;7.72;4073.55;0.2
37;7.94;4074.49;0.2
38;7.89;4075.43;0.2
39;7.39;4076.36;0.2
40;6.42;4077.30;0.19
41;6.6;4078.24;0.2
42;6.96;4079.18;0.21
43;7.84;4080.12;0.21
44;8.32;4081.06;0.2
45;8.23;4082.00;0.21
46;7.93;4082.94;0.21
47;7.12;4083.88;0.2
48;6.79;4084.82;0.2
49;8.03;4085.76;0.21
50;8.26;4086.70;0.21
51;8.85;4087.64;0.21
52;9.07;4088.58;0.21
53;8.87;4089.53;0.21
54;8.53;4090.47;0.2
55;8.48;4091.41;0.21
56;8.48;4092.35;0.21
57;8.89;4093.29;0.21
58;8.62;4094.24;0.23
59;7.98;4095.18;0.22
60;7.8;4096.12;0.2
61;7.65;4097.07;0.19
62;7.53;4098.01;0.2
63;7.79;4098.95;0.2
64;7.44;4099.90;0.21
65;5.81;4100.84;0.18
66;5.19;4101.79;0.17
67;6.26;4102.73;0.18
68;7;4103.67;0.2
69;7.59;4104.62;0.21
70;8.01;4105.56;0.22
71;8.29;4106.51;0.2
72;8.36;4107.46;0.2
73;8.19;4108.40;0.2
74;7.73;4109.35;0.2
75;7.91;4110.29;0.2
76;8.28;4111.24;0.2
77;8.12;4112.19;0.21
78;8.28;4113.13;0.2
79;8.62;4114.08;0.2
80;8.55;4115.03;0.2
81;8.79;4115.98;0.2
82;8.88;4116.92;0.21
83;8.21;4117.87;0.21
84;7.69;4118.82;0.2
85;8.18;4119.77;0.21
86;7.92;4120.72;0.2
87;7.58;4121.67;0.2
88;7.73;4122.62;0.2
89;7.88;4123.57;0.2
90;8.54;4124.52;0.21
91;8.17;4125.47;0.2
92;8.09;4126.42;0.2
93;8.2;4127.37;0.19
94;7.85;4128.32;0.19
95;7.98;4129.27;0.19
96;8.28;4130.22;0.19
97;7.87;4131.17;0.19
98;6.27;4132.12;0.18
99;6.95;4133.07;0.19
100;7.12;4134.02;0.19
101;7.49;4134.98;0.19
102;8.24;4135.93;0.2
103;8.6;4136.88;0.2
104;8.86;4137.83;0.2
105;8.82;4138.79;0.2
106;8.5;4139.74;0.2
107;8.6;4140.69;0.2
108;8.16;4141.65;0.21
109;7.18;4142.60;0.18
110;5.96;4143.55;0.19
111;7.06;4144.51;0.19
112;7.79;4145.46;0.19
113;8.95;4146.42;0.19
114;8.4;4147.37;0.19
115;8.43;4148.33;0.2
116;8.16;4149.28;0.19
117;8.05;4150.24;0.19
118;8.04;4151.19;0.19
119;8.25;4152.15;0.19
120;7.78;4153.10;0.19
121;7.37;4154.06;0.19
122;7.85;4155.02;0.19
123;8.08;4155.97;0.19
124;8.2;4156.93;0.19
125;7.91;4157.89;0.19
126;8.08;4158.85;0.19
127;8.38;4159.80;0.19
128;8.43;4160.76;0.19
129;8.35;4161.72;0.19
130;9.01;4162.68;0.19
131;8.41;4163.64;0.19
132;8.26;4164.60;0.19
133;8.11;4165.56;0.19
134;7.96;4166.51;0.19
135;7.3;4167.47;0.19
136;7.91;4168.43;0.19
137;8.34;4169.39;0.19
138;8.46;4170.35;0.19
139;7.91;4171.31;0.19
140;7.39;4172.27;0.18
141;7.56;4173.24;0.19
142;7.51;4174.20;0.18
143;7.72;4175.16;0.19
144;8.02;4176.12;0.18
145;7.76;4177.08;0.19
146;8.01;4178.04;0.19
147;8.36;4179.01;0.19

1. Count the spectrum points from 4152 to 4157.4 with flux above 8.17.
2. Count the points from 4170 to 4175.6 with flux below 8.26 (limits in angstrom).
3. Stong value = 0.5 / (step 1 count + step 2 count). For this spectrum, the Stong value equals 0.071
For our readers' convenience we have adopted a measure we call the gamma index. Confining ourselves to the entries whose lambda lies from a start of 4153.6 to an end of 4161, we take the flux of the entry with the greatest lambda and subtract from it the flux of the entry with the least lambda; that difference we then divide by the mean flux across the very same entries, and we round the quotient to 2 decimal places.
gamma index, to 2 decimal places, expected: 0.13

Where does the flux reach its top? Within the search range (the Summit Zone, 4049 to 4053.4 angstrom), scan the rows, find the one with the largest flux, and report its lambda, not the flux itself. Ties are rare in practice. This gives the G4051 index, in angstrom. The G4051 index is 4050.17 angstrom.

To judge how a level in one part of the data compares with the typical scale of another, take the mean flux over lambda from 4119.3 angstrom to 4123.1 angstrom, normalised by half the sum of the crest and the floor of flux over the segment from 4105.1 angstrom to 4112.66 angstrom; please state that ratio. 0.98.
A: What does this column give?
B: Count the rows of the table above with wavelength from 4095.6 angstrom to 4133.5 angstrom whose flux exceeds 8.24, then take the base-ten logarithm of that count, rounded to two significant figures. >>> 1.0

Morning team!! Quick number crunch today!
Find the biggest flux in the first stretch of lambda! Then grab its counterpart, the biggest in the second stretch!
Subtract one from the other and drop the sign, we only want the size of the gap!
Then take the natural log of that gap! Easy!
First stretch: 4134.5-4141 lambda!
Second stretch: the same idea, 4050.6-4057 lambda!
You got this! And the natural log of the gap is -0.3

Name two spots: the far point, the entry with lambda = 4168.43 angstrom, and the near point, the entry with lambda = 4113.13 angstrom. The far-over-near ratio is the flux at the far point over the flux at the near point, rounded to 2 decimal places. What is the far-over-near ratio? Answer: 0.96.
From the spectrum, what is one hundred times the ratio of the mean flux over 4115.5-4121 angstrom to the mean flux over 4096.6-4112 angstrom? 111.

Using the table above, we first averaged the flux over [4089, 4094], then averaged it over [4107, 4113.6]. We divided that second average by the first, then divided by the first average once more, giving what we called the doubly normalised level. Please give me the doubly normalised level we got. 0.109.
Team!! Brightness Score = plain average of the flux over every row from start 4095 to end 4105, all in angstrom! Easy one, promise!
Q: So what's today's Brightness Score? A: 7.1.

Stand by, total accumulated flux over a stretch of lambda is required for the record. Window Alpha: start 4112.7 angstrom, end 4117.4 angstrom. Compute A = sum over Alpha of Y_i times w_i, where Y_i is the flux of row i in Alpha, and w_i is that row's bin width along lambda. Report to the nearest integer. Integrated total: 41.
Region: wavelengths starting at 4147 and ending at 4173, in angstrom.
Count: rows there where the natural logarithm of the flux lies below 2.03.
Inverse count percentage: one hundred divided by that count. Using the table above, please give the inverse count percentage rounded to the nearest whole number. 33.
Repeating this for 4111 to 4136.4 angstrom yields 20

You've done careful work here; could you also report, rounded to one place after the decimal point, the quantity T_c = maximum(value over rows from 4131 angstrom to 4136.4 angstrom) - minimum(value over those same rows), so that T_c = 2.0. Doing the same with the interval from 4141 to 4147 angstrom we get 3.0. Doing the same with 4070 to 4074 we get 2.0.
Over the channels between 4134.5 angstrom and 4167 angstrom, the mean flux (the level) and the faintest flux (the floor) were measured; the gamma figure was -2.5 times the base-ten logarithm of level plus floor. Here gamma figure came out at -2.87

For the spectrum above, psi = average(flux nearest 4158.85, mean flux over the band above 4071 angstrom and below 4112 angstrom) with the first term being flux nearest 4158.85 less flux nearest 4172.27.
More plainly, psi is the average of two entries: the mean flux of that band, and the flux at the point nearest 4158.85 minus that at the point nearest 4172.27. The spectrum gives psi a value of 4.19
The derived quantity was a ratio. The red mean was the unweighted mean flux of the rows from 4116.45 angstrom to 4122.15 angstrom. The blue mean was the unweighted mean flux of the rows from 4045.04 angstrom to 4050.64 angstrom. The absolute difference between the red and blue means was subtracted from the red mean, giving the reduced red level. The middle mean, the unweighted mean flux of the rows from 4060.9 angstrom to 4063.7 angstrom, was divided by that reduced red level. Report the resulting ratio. 0.97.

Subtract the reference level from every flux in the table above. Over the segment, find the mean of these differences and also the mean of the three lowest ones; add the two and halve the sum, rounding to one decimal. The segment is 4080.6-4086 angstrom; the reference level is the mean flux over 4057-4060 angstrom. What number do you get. 0.0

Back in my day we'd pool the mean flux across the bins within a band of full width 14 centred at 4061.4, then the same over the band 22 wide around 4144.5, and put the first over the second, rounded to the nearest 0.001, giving 0.905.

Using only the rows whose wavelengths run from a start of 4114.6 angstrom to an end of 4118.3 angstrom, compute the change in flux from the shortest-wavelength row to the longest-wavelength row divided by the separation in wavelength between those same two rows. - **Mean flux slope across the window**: -0.12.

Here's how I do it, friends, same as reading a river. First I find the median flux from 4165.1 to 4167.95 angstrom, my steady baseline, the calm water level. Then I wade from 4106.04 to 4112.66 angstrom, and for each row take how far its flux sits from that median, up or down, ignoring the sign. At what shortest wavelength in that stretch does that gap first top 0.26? 4106.51 angstrom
